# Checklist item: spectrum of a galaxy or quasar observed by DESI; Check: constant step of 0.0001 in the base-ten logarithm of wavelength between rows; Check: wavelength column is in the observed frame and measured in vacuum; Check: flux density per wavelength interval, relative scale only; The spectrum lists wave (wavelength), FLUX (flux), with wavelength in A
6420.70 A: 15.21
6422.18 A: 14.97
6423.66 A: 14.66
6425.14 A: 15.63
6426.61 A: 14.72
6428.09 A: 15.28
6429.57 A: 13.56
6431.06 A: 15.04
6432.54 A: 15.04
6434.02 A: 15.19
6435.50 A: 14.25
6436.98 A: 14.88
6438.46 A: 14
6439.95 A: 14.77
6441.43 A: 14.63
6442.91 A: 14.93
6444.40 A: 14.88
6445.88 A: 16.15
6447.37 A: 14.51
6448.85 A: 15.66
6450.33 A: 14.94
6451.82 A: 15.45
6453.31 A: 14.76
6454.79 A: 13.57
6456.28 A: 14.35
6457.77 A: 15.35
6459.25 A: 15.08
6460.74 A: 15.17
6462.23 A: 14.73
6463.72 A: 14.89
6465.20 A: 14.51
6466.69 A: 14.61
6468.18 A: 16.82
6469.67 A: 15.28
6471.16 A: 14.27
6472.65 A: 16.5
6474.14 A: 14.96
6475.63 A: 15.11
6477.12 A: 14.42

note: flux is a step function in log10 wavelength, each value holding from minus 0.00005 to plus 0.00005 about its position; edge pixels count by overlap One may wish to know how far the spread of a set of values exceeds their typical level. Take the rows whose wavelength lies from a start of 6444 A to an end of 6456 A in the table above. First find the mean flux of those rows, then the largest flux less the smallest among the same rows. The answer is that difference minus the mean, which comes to -12.4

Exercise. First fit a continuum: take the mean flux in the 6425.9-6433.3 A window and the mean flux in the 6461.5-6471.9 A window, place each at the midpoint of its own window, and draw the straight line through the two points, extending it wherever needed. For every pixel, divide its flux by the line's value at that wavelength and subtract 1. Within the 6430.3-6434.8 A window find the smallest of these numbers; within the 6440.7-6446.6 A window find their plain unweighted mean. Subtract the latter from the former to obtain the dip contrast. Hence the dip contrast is -0.001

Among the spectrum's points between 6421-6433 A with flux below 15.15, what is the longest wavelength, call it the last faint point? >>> 6432.54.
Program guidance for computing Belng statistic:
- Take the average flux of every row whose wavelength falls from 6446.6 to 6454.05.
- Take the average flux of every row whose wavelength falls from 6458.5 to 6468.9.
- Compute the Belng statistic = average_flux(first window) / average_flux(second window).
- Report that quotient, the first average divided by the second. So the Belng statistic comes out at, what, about 1.00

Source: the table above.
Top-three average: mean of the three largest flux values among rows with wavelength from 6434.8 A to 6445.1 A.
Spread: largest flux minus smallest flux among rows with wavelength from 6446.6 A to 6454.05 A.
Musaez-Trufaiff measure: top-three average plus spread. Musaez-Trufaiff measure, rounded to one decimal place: 16.0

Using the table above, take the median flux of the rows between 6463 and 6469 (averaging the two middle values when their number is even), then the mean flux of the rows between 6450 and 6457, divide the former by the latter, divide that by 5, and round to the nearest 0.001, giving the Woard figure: 0.202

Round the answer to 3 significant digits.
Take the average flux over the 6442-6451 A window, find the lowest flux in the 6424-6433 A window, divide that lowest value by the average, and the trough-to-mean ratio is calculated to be 0.893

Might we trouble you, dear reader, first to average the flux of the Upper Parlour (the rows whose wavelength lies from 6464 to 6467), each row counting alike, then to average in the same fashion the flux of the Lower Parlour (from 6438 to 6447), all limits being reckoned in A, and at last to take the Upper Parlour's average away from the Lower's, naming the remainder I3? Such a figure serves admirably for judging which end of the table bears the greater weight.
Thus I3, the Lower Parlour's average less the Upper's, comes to 0.3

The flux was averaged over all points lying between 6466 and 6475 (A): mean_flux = 15.4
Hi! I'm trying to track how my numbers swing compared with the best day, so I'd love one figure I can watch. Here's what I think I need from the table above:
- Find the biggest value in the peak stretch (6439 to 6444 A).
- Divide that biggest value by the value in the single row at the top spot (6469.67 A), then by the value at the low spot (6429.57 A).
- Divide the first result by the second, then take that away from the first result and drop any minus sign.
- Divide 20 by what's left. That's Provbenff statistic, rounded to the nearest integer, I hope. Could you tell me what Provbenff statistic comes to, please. 223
